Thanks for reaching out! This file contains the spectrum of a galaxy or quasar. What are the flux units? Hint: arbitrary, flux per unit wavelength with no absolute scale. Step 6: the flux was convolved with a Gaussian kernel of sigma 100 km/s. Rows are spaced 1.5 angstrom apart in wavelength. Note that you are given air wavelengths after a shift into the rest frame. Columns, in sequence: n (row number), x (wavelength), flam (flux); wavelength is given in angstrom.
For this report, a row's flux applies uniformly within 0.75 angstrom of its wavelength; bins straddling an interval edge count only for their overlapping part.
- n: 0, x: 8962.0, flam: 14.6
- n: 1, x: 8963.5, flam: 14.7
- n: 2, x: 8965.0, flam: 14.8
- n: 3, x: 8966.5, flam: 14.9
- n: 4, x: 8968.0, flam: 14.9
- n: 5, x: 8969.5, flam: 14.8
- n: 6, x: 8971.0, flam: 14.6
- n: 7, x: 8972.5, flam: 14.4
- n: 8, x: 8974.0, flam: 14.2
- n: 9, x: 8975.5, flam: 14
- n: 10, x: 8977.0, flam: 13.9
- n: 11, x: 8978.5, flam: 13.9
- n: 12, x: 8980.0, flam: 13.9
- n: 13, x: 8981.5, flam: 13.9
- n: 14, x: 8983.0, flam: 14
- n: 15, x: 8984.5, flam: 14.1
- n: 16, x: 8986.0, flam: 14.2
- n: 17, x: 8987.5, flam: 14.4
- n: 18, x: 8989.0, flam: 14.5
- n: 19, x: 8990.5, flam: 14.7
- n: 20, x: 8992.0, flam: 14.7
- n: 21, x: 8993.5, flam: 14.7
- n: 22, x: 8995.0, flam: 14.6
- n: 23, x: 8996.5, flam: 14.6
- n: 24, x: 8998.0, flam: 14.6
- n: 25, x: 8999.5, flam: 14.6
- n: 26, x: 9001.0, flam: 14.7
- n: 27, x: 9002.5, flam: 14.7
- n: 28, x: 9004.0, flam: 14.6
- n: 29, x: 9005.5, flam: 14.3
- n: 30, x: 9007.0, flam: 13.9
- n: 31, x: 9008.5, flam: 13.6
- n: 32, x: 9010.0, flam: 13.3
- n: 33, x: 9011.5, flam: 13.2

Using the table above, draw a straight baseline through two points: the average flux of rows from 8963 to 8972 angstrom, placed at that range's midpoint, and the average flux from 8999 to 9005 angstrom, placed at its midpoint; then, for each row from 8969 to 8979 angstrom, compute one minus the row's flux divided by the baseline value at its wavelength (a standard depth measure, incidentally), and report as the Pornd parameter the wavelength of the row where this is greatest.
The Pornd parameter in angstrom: 8977.0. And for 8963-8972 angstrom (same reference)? 8971.0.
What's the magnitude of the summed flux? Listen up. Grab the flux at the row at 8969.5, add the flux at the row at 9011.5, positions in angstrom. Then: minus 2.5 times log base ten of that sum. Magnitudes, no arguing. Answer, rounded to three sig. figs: -3.62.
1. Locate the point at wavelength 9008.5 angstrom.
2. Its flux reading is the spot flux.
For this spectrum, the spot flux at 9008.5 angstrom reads 13.6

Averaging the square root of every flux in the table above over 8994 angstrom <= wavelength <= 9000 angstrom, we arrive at 3.82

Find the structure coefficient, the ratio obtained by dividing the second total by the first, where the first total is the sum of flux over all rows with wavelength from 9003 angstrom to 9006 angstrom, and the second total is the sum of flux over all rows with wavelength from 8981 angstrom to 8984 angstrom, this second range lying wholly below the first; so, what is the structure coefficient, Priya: 0.965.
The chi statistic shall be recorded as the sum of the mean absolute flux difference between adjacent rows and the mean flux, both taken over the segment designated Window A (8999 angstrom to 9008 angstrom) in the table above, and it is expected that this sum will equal 14.6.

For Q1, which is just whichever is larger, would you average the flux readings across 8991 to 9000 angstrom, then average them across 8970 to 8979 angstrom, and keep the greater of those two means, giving 14.6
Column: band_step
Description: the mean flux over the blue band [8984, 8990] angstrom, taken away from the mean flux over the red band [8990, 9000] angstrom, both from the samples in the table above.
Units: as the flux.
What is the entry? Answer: 0.3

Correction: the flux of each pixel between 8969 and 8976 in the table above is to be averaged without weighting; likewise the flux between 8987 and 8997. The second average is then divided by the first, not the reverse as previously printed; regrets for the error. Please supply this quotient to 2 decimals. 1.01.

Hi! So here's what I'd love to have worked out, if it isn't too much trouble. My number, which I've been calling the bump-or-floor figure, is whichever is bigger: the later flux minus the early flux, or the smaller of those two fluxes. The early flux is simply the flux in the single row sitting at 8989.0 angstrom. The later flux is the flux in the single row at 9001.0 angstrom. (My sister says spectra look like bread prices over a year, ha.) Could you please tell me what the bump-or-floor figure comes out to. 14.5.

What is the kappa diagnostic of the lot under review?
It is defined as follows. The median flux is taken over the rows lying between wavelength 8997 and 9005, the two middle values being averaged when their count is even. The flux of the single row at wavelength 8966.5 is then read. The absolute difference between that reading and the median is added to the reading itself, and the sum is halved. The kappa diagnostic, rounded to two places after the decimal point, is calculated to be 7.60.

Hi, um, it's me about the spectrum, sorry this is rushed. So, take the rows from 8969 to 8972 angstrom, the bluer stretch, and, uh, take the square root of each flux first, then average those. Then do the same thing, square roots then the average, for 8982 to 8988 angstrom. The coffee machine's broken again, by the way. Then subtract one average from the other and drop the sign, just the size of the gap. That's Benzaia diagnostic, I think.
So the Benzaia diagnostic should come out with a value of 0.07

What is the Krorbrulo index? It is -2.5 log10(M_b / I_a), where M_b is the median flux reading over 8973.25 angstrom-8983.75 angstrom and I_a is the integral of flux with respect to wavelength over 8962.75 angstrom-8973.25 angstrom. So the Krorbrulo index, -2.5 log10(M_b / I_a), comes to 2.62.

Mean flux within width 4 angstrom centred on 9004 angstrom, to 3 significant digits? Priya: 14.5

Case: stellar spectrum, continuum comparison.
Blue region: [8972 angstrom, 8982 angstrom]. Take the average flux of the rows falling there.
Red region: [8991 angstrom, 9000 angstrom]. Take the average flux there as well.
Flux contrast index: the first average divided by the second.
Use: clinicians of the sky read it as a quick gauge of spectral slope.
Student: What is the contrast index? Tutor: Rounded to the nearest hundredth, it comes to 0.96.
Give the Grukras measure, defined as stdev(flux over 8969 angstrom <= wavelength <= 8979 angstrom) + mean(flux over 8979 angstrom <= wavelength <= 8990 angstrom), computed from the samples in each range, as 14.5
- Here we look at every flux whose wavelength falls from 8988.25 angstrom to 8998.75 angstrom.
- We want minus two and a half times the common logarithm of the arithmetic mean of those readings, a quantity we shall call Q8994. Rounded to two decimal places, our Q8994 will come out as -2.91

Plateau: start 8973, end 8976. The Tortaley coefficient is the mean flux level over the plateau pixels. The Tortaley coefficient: 14.1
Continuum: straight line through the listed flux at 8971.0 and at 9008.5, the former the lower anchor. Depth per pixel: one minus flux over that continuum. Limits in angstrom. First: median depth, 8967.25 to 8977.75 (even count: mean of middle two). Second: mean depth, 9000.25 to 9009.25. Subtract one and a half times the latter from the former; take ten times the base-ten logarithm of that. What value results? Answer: -11.2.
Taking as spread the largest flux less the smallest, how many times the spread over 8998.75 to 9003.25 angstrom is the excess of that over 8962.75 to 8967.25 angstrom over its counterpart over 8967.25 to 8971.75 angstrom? -1.0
